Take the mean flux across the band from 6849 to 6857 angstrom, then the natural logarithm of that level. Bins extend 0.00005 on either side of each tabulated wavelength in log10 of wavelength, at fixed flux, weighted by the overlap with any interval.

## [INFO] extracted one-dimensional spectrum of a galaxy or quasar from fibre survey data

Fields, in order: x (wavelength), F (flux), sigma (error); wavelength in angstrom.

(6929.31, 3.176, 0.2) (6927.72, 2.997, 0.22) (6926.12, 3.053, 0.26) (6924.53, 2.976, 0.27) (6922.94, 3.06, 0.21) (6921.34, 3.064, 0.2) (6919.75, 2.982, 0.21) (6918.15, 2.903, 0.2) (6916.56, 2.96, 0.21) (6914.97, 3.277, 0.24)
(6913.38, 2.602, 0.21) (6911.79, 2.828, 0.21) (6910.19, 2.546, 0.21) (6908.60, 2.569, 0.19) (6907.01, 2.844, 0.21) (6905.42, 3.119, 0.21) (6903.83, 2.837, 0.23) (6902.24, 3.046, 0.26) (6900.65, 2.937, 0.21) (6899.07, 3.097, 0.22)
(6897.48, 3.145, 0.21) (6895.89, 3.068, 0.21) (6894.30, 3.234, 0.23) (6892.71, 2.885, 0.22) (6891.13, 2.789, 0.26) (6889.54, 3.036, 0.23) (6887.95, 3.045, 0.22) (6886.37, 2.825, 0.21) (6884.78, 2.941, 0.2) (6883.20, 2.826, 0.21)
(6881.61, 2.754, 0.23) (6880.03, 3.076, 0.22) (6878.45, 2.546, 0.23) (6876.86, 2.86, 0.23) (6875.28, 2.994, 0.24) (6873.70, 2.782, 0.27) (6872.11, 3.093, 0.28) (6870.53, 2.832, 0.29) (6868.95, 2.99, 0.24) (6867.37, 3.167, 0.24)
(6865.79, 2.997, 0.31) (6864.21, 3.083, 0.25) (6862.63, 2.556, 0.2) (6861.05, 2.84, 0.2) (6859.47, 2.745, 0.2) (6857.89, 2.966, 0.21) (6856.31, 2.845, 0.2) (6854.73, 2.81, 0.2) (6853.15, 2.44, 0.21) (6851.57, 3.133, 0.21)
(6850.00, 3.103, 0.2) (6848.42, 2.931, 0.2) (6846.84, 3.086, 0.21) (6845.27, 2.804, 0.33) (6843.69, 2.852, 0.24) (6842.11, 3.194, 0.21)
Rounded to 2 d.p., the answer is 1.05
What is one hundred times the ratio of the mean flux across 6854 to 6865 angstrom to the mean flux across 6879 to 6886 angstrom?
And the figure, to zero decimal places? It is 98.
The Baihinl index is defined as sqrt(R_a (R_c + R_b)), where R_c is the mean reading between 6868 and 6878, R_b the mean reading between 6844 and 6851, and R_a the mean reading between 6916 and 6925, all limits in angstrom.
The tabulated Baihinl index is 4.20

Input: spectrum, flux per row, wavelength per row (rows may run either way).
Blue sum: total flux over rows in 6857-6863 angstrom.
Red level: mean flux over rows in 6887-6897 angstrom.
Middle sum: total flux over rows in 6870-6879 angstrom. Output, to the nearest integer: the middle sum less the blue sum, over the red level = 2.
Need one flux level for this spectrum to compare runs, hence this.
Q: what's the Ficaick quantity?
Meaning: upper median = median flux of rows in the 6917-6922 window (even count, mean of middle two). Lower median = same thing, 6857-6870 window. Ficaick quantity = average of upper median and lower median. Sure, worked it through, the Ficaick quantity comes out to 2.98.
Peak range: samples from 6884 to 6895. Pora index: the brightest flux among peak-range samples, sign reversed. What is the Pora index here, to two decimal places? -3.23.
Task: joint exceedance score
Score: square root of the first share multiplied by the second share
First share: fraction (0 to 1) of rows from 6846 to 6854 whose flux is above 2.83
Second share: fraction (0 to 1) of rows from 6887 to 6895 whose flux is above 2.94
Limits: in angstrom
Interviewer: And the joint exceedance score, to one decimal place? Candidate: 0.7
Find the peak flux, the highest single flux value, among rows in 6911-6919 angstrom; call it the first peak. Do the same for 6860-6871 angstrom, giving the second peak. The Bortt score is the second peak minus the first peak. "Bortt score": -0.11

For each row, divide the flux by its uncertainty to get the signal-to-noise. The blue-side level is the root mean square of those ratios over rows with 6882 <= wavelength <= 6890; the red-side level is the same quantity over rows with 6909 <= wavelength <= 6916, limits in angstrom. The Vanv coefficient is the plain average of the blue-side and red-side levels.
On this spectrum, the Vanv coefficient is 13.33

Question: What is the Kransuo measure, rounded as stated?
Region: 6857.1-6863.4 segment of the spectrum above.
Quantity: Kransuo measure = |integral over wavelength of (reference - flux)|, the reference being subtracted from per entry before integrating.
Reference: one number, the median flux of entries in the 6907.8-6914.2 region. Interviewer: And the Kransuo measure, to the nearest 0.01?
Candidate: 1.21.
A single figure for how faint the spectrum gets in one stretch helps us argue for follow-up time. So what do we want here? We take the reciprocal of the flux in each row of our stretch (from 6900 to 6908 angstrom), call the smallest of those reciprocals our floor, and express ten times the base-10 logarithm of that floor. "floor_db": -4.94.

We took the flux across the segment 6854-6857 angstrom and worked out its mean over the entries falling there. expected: 2.83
